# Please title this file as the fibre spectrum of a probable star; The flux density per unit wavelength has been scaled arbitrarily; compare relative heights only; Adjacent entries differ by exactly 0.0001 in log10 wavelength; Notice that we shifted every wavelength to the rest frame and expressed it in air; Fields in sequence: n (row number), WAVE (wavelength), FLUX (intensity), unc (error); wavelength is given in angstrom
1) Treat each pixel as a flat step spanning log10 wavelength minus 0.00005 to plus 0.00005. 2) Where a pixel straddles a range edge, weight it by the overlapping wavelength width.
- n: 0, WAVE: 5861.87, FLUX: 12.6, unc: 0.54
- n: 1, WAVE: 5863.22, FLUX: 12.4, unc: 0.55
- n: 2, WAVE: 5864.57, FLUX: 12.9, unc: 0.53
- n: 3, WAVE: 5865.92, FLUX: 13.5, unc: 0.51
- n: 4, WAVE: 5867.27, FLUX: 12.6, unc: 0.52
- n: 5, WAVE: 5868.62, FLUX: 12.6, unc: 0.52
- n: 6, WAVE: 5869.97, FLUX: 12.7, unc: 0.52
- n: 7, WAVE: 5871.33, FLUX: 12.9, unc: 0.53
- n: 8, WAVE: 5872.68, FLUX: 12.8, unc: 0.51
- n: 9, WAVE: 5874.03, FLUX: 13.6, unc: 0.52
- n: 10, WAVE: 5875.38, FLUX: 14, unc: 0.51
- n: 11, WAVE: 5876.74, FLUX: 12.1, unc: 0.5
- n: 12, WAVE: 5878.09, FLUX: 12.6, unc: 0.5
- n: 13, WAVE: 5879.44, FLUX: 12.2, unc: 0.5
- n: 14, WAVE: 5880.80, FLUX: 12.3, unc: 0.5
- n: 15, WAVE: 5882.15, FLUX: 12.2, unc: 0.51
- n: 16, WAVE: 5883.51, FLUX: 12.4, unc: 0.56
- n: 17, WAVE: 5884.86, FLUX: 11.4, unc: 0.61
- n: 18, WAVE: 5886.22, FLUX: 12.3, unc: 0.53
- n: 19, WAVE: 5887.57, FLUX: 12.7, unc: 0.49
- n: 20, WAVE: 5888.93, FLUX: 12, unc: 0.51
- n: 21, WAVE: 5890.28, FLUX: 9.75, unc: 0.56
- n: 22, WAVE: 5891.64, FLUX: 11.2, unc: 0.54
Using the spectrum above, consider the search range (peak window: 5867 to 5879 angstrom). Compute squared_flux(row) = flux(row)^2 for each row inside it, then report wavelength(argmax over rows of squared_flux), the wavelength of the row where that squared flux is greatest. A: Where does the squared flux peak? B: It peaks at 5875.38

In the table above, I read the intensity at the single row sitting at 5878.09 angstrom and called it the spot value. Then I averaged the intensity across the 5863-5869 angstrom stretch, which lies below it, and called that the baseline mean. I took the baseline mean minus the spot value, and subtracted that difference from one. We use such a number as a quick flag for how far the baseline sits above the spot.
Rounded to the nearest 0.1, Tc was 0.8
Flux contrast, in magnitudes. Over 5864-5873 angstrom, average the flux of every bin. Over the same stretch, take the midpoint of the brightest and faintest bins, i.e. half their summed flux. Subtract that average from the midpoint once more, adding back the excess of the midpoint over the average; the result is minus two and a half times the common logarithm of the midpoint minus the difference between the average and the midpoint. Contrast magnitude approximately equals -2.805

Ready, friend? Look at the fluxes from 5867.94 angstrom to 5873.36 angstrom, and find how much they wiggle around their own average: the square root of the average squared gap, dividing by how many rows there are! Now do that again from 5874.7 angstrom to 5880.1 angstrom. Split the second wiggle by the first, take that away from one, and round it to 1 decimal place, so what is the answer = -5.8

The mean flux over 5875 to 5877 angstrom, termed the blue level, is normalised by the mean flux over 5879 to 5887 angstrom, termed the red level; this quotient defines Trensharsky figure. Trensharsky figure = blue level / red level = 1.08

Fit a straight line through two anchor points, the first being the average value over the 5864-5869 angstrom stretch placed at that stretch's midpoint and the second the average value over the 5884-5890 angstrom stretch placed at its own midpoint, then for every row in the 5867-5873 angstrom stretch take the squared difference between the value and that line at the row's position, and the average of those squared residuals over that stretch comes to 0.04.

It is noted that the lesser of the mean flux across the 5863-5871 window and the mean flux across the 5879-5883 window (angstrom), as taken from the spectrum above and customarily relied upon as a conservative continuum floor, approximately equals 12.2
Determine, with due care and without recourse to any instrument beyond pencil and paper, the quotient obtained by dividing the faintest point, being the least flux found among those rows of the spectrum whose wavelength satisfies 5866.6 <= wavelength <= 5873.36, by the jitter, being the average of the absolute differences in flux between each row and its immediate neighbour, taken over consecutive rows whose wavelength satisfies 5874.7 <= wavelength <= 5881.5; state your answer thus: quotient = 17.4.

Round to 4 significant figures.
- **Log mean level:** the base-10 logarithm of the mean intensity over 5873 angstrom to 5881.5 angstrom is 1.107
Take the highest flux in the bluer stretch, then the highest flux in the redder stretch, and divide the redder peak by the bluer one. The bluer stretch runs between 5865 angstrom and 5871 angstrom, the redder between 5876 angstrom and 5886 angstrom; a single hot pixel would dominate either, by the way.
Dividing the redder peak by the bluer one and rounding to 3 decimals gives 0.933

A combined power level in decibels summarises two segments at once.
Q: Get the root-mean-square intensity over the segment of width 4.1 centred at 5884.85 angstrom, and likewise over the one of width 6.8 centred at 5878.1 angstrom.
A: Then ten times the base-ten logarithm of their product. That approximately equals 21.8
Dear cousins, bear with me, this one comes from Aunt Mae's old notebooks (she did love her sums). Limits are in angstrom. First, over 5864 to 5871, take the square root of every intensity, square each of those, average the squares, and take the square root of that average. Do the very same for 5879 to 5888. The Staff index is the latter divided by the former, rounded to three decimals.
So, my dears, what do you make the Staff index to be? 0.975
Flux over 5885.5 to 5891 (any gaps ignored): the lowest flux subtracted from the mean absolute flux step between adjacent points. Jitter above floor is -8.6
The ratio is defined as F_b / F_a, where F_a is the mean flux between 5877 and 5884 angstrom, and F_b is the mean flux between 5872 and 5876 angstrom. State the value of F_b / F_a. 1.09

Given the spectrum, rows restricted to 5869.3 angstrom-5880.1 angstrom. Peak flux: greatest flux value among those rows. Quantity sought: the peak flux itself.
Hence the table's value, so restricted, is 14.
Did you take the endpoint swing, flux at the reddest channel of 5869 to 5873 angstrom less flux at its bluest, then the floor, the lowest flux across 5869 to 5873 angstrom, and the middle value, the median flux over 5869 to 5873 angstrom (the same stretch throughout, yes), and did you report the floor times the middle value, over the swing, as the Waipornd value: 1626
